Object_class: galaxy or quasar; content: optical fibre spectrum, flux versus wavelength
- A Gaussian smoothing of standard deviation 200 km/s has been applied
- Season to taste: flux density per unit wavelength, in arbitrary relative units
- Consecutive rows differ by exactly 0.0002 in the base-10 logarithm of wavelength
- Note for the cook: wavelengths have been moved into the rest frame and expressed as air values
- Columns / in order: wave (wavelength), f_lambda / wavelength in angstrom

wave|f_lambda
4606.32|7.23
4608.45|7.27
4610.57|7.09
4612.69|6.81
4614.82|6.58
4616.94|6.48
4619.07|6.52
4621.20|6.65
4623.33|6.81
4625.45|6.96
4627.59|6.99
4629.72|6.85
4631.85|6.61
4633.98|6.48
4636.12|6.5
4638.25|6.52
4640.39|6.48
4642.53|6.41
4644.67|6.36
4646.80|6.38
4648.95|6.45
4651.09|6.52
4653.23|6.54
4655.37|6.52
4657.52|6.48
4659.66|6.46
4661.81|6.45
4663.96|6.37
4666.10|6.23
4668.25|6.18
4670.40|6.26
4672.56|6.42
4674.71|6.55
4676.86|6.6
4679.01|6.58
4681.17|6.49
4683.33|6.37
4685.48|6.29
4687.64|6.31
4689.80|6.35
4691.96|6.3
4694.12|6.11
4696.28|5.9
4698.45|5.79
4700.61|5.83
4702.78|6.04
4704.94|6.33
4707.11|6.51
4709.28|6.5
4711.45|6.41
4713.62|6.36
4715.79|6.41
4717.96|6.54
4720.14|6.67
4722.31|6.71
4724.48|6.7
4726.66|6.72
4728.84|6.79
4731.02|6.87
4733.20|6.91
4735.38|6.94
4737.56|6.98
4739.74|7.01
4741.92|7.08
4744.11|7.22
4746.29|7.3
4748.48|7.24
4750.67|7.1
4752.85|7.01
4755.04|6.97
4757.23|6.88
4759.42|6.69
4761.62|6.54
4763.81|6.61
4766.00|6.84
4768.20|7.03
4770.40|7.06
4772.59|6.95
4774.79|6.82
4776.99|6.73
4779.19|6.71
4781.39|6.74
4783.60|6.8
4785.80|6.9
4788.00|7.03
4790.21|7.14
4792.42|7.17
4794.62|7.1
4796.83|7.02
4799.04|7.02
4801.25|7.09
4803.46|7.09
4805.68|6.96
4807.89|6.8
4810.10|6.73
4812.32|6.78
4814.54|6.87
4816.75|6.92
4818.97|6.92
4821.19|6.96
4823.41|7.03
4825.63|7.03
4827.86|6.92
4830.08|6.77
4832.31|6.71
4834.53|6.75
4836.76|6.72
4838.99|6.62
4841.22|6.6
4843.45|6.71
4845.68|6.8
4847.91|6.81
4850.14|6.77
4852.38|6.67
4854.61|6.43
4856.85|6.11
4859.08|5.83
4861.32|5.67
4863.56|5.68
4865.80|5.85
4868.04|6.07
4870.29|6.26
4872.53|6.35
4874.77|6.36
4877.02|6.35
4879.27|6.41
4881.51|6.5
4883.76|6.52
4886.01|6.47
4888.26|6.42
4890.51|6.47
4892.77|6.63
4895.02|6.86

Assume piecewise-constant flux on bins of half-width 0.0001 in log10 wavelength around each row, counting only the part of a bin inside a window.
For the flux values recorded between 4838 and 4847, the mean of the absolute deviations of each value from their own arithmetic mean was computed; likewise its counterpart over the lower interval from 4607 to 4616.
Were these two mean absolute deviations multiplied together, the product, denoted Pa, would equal 0.018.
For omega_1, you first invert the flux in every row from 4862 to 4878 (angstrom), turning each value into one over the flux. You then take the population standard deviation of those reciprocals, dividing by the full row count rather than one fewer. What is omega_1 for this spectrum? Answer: 0.007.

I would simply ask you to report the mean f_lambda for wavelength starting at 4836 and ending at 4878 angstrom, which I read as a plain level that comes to 6.35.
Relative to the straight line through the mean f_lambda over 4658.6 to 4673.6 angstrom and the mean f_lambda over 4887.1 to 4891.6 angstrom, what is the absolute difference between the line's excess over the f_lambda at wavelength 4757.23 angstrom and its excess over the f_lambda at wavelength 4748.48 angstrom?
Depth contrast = 0.364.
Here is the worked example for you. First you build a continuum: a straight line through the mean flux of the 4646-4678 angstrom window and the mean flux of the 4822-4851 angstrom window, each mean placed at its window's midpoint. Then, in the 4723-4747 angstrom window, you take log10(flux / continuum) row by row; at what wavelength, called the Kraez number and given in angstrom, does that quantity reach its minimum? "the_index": 4724.48 angstrom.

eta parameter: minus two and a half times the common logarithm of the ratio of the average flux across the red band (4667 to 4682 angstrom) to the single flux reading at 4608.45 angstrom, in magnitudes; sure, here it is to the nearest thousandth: 0.132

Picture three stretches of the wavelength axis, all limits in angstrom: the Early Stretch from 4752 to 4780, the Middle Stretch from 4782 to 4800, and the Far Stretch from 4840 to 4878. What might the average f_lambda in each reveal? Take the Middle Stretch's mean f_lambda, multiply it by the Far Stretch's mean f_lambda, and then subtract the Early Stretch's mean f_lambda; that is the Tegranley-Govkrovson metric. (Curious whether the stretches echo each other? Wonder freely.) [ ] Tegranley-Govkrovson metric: 37.5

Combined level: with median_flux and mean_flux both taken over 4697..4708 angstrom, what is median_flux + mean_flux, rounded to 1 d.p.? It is 12.1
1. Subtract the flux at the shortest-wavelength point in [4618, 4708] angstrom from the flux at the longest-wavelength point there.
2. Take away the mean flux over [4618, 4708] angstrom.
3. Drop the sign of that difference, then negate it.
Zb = -6.4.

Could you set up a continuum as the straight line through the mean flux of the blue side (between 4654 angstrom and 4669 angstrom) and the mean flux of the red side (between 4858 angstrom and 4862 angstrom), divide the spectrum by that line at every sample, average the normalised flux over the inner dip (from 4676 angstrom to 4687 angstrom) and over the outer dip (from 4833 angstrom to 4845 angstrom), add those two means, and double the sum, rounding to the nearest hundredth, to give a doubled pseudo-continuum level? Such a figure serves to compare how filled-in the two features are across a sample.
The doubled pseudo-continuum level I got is 4.34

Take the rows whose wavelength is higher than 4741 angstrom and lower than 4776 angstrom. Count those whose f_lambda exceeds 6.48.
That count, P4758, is 16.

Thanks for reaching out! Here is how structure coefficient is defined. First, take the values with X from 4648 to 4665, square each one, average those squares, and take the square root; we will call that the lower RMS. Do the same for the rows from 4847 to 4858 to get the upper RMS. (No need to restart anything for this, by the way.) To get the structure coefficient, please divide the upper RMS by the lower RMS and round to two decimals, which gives 1.01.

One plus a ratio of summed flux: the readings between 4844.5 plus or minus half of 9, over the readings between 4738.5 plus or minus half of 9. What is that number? 1.96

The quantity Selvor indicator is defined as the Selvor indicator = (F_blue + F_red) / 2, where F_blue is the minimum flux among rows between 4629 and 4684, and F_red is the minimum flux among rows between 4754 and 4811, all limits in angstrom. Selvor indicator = 6.36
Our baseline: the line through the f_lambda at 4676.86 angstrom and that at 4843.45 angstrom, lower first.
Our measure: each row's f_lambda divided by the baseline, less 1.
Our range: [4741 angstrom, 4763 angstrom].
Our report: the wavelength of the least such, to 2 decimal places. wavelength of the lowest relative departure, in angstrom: 4761.62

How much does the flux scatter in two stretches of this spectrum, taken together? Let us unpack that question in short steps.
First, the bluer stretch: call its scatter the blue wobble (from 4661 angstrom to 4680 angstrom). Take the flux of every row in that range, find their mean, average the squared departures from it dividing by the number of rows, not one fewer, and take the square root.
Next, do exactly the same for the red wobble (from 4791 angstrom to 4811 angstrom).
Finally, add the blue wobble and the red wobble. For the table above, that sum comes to 0.28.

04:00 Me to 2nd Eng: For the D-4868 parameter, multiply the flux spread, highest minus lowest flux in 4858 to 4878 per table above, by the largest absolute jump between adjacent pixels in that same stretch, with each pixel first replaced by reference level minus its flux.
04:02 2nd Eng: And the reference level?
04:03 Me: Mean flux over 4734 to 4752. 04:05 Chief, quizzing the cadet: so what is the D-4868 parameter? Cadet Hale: 0.15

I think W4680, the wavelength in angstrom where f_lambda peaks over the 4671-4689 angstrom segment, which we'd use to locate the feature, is 4676.86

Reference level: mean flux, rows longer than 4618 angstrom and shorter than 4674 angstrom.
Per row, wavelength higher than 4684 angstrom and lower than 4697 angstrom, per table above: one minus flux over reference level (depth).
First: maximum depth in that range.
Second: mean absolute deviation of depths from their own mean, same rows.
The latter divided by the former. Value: 0.22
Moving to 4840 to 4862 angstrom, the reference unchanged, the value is 0.41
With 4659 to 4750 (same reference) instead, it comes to 0.39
